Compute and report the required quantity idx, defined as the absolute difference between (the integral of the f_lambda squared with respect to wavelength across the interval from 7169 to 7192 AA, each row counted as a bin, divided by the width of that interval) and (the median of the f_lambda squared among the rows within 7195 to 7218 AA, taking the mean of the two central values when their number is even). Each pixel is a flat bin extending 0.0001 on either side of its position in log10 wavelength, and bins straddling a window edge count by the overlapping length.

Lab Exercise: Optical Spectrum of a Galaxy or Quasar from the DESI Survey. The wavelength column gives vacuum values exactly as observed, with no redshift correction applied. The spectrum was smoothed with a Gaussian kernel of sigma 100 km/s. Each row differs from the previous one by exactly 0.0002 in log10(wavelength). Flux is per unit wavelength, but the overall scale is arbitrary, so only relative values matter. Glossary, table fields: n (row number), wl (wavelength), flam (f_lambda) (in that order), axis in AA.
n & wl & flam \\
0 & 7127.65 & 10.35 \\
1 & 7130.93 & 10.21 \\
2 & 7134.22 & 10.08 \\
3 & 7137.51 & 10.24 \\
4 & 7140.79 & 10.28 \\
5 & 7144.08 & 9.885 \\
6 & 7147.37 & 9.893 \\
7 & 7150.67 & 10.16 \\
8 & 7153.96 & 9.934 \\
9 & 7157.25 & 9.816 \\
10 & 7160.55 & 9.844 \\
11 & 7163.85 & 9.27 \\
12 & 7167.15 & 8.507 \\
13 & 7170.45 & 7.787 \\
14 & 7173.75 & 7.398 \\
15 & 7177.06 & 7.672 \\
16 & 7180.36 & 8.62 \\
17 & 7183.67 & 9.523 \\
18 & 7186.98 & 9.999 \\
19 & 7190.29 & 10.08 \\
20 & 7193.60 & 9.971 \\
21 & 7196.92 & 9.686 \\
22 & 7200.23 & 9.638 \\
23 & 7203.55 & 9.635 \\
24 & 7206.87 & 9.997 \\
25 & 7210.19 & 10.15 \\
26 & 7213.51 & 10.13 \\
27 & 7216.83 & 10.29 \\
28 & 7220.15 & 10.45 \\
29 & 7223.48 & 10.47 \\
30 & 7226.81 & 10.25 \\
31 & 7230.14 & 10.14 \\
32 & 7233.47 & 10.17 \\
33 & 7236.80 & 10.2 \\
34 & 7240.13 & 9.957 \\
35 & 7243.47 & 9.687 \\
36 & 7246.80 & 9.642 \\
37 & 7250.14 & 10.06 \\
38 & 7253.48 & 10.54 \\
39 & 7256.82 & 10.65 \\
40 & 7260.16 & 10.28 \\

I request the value 22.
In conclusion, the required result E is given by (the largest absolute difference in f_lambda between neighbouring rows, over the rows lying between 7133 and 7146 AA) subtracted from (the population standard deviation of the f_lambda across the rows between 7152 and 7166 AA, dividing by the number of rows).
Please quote -0.13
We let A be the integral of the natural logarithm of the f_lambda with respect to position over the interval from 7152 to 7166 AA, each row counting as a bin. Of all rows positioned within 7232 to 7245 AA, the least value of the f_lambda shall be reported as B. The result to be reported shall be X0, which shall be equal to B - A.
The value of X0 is -22.1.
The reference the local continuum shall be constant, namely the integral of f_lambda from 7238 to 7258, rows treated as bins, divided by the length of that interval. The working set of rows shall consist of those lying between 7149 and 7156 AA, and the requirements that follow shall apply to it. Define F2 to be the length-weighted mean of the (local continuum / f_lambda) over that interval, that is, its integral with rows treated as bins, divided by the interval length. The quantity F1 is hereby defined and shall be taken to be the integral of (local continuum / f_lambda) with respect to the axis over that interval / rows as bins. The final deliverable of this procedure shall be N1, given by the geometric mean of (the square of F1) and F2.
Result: 7.05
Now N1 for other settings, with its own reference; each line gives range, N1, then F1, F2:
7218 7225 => 6.63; 6.75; 0.96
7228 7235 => 6.92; 6.94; 0.99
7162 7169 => 8.49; 7.96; 1.14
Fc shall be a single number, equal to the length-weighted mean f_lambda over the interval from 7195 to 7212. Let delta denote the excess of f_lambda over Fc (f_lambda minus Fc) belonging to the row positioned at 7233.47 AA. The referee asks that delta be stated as 0.35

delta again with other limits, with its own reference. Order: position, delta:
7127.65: 0.53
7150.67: 0.34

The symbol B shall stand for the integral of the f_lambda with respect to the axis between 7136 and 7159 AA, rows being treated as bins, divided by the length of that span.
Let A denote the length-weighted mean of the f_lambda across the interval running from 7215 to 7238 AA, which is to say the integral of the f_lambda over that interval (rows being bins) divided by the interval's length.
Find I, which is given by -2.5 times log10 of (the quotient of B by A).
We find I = 0.03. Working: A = 10.3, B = 10.0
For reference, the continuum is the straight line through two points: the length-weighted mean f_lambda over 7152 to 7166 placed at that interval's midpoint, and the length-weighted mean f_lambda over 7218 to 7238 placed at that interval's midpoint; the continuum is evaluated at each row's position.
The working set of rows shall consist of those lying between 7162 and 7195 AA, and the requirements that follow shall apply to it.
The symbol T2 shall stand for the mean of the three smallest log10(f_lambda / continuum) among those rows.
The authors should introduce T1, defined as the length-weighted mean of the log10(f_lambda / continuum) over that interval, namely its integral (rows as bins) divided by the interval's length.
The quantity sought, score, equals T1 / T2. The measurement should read 0.43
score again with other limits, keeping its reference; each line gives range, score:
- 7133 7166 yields -5.15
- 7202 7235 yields 0.12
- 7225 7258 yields 0.42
